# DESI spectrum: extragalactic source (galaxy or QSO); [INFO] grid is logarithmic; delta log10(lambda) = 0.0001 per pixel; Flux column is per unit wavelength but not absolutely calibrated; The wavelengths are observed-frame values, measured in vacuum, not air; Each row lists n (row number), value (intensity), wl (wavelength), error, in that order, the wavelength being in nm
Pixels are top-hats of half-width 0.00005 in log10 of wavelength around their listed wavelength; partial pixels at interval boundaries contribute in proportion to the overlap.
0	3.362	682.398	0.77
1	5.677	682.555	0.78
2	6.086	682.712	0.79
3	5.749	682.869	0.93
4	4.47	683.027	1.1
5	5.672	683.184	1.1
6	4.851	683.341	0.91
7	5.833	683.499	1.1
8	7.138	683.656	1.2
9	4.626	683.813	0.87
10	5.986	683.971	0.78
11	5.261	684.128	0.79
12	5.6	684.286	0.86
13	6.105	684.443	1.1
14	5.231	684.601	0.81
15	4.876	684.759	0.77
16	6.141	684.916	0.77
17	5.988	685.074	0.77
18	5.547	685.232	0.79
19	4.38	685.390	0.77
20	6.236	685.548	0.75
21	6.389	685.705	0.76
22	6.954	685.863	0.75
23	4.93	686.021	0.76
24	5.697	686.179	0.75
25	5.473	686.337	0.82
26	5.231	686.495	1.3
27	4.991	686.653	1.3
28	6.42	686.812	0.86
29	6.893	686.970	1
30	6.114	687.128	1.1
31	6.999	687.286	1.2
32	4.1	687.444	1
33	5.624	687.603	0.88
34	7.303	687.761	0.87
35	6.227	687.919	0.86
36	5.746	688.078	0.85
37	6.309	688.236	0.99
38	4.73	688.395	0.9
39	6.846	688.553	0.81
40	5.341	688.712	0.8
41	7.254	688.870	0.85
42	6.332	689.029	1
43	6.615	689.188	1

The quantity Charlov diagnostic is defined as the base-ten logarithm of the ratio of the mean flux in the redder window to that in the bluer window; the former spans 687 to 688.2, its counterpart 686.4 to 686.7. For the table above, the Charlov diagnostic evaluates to 0.07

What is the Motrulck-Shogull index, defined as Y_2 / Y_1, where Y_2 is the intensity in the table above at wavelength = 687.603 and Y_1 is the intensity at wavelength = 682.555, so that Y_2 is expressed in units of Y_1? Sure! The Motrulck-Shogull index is 0.99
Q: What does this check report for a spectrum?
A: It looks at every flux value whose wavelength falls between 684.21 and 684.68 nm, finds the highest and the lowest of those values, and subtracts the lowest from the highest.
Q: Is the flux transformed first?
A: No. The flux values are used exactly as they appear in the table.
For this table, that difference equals 0.87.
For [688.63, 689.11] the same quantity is 1.91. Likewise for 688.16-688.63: 2.12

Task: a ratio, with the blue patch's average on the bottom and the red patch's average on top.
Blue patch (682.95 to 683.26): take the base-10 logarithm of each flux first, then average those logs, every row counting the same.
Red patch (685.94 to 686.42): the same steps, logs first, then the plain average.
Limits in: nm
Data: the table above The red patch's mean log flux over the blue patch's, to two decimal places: 1.04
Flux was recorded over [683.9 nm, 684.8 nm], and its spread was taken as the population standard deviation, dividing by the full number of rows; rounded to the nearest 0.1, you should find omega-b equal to 0.4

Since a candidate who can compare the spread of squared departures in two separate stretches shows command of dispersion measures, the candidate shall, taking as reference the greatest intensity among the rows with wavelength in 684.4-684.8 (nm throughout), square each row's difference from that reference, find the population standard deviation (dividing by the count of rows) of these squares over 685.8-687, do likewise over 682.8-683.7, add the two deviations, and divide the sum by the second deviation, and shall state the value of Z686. 1.46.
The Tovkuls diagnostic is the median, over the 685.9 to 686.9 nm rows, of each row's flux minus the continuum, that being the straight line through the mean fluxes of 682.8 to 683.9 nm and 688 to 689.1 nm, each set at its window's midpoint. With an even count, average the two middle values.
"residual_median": -0.48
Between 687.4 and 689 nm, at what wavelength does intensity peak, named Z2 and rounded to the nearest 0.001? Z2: 687.761 nm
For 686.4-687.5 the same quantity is 687.286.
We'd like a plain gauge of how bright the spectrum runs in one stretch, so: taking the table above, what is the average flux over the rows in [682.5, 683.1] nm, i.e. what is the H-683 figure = 5.5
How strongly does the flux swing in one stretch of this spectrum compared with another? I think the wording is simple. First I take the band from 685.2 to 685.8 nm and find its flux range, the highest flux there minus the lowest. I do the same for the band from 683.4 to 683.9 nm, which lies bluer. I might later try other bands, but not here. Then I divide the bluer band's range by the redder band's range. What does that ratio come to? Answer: 1.3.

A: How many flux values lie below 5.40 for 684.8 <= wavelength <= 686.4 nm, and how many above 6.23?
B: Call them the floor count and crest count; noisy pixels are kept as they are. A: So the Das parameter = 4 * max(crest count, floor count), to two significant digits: 12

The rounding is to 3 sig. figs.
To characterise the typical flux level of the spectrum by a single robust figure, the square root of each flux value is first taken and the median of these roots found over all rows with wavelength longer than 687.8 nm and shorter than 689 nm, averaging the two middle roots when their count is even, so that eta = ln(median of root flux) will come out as 0.914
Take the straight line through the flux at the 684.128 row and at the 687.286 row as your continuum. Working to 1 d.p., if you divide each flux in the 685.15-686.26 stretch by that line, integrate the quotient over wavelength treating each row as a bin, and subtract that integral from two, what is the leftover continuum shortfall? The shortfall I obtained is 1.0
